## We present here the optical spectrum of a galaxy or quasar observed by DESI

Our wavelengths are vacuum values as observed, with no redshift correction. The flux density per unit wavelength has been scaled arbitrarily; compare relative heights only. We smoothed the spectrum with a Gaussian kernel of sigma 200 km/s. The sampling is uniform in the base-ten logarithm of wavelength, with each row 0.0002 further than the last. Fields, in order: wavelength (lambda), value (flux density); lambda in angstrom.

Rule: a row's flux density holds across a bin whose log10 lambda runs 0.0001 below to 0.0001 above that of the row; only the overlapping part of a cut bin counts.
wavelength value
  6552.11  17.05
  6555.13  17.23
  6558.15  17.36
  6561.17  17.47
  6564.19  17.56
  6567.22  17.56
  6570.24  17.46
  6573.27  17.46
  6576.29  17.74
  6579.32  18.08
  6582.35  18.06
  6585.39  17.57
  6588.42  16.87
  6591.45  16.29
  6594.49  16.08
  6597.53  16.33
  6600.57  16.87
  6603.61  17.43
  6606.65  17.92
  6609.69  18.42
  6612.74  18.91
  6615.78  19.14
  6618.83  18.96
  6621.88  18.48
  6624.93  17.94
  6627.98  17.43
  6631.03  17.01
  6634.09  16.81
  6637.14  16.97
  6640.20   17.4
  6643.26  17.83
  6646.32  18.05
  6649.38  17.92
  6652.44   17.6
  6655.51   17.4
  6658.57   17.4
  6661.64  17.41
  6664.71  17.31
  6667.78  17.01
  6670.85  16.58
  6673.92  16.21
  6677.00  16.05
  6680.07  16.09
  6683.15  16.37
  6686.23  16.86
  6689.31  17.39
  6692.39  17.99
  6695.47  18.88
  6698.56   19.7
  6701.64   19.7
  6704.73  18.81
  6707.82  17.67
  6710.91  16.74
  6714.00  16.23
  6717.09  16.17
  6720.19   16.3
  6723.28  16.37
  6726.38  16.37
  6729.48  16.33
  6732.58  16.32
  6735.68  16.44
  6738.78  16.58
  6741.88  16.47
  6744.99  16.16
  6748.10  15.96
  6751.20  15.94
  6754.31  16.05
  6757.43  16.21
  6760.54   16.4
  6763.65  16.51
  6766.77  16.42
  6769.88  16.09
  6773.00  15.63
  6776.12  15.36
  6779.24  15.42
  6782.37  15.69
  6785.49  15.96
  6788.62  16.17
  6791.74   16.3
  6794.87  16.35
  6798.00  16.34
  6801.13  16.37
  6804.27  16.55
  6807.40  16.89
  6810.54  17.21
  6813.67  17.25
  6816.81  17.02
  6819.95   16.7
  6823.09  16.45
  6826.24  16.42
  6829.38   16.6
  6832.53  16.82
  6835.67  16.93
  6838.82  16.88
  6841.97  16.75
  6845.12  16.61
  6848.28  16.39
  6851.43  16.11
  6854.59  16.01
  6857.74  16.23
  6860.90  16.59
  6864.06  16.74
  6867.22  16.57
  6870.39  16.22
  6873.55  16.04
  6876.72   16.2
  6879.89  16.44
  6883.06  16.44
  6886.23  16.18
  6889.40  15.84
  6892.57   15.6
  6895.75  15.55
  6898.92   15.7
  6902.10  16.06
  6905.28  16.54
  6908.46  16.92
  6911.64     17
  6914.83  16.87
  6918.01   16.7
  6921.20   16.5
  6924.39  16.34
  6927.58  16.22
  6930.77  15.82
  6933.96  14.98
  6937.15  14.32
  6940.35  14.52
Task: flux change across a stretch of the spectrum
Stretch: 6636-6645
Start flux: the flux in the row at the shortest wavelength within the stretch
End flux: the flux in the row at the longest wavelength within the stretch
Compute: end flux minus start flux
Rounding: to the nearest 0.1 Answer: 0.9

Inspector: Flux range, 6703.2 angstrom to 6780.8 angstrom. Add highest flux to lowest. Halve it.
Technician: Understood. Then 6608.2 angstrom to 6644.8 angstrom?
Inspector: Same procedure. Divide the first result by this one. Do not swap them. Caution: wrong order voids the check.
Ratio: 0.95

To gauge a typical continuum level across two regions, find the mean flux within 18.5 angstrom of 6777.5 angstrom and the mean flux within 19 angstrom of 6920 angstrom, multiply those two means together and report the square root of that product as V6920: 16.1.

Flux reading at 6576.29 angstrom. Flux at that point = 17.74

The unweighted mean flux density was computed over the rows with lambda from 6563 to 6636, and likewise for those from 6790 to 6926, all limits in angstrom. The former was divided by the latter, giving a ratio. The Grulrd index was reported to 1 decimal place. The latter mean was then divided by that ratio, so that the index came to 15.4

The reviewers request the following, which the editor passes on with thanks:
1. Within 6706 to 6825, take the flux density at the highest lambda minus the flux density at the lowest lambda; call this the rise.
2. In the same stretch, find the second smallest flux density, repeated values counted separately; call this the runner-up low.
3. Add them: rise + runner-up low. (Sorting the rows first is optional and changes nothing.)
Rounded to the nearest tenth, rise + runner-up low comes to 14.2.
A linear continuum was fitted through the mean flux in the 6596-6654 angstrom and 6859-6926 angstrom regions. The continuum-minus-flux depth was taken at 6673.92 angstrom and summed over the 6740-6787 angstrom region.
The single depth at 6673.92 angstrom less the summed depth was -14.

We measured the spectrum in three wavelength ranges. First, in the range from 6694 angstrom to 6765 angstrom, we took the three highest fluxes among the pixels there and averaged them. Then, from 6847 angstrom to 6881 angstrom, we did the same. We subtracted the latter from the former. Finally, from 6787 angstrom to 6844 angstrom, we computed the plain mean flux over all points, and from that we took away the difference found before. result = 13.9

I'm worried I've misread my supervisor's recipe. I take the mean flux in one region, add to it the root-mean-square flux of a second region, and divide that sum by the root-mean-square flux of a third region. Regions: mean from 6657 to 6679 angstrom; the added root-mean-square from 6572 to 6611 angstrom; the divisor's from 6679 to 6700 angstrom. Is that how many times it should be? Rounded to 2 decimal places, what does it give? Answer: 1.94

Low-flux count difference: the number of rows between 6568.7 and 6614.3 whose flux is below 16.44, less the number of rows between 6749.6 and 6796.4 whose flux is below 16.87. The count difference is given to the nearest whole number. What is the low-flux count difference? -12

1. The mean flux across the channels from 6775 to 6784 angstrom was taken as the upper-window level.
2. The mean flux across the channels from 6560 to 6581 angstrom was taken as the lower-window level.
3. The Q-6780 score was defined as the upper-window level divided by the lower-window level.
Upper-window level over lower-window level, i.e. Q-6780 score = 0.88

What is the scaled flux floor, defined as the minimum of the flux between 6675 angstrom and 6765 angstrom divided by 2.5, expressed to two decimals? 6.38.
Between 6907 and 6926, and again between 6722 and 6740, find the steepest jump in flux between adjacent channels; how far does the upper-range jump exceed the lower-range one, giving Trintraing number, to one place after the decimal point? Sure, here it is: 0.1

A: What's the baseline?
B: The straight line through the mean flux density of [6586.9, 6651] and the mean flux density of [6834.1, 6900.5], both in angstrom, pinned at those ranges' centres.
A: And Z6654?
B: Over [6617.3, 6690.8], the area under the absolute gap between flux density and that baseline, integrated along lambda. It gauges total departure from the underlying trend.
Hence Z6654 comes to 38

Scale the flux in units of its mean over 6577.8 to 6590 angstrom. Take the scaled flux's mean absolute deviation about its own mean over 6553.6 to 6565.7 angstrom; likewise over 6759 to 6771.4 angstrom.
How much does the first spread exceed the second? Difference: -0.001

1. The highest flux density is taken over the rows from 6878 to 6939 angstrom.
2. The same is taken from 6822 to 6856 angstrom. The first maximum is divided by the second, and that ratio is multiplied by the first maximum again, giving 17.1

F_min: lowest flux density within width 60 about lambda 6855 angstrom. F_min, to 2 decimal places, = 16.01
